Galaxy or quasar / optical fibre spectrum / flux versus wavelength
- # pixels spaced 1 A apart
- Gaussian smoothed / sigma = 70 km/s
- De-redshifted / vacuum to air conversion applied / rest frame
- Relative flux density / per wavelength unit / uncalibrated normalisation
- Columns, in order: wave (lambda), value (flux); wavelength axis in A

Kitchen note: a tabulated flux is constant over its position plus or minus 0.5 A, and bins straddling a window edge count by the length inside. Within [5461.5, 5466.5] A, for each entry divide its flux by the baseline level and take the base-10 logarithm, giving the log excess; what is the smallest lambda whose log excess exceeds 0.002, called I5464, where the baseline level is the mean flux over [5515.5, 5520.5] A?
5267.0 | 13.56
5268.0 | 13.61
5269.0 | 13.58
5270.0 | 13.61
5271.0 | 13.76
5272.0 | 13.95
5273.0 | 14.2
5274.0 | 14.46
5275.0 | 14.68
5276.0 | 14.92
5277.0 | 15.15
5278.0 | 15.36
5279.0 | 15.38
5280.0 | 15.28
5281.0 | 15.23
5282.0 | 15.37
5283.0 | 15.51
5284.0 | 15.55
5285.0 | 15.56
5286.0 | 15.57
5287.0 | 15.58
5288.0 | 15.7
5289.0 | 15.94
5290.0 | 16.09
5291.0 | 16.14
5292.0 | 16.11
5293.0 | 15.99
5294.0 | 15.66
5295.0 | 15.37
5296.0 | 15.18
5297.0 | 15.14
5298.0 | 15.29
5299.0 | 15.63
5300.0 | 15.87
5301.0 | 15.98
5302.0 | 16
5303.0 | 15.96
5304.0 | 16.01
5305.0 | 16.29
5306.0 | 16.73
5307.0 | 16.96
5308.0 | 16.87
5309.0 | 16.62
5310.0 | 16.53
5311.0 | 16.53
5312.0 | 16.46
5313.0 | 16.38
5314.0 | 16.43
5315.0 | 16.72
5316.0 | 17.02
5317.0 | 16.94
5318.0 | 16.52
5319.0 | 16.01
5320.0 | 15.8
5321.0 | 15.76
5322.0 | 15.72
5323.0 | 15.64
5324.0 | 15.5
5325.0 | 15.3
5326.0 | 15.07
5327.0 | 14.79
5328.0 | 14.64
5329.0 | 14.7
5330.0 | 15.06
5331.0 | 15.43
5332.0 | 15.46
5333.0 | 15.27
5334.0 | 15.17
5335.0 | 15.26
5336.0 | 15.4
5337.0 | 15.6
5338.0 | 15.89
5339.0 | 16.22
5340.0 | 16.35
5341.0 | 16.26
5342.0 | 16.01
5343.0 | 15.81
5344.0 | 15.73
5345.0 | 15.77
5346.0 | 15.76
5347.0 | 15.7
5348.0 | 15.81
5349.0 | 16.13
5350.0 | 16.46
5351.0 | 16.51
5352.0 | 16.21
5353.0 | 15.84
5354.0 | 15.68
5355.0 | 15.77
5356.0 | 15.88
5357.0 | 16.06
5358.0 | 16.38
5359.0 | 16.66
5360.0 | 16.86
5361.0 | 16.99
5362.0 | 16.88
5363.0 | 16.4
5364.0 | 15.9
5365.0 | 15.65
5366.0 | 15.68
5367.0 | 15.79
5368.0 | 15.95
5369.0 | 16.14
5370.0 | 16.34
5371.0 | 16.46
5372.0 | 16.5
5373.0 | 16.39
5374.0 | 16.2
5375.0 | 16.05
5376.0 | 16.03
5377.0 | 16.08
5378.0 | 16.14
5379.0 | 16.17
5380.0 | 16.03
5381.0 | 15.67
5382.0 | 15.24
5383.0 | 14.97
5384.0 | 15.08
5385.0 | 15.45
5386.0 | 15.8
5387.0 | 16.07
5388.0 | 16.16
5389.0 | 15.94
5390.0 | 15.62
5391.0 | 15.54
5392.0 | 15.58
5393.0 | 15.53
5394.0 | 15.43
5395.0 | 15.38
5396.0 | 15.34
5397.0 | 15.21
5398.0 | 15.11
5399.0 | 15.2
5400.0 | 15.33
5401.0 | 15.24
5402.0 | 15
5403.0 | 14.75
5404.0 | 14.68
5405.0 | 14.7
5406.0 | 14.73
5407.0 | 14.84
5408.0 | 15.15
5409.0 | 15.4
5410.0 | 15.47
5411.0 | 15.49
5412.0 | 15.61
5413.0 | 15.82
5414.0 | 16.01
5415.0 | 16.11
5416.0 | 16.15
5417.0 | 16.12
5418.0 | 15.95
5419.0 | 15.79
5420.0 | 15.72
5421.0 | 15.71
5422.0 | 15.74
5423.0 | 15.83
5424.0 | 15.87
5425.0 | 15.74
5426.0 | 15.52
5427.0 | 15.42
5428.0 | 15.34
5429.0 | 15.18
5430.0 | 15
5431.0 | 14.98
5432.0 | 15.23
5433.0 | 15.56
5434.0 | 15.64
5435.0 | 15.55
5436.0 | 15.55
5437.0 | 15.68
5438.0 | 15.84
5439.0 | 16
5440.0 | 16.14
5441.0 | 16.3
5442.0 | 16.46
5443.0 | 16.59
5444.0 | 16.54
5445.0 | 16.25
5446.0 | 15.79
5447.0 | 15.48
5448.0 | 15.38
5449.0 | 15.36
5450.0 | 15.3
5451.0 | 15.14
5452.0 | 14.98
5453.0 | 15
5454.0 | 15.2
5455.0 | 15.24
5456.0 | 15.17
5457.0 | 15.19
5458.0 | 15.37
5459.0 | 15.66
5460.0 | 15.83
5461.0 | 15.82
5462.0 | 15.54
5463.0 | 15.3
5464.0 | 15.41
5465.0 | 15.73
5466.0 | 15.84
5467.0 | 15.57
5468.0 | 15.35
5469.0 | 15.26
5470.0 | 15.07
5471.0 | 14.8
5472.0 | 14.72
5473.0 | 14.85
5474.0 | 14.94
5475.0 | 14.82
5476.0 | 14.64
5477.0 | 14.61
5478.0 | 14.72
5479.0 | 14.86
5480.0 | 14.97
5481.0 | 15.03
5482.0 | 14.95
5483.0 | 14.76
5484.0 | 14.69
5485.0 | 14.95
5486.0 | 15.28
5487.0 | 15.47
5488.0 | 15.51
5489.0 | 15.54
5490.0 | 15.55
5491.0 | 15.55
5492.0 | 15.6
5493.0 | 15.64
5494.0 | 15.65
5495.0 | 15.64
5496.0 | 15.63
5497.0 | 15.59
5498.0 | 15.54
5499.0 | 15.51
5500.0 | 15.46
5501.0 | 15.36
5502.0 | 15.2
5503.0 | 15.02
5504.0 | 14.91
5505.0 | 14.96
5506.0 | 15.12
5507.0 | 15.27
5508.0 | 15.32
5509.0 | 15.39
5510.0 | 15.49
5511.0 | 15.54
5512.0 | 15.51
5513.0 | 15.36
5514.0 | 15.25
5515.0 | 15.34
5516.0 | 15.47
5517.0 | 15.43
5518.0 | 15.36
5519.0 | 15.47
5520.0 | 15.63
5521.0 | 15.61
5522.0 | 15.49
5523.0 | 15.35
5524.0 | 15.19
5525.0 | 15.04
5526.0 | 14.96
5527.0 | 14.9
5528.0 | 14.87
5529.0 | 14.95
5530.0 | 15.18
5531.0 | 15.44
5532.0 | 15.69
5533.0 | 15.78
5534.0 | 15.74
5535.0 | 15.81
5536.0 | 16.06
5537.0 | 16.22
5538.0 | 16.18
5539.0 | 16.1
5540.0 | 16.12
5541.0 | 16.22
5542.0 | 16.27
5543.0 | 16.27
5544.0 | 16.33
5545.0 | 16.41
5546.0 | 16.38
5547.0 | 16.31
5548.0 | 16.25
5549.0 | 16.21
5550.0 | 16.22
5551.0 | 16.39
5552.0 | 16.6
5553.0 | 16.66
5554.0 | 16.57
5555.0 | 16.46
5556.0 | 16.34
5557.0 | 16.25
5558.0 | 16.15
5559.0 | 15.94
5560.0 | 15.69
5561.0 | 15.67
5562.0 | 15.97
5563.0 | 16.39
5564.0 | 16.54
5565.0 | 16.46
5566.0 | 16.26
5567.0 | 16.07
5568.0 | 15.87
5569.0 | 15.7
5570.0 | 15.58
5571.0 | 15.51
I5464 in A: 5465.0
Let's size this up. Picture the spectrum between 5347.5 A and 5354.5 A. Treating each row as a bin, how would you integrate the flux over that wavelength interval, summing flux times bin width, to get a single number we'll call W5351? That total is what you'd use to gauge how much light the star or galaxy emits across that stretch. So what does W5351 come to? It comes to 113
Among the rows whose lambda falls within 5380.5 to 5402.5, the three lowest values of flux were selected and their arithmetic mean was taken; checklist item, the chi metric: 15.0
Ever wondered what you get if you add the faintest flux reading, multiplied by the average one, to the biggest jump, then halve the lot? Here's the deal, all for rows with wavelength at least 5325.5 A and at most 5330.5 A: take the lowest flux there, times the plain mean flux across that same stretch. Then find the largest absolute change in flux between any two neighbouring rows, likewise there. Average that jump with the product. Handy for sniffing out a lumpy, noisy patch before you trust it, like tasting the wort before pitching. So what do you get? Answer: 109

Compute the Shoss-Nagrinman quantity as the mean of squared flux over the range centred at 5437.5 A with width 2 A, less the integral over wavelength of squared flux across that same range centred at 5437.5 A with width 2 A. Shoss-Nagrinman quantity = -248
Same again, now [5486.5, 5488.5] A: -240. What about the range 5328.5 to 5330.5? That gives -221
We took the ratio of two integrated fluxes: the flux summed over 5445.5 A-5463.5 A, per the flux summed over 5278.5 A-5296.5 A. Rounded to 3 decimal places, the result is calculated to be 0.984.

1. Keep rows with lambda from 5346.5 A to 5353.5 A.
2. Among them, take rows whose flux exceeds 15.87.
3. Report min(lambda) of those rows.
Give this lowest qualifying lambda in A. 5349.0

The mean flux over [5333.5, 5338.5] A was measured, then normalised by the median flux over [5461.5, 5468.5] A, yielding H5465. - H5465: 1.00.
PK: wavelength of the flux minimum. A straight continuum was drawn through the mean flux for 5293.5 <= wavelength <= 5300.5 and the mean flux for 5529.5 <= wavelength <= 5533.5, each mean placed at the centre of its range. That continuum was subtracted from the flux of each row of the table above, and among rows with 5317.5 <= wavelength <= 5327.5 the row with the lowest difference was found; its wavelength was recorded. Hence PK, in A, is 5327.0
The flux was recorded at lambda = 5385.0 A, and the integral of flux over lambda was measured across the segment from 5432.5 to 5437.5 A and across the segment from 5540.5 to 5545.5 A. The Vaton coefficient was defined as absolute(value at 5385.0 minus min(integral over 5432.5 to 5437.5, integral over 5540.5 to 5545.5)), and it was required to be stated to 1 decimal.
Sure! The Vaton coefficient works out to 62.5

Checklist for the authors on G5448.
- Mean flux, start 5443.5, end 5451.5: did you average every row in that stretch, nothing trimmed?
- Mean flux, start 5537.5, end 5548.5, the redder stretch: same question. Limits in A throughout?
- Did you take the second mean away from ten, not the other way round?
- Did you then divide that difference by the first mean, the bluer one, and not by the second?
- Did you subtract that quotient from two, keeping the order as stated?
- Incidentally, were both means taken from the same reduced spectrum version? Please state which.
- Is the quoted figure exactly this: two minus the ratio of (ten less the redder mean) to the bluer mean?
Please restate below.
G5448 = 2.40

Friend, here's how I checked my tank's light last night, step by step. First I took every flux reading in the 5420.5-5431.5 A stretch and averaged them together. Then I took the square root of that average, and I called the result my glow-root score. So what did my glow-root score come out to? 3.935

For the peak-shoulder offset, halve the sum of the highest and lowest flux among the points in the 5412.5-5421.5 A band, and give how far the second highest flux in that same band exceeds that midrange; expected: 0.19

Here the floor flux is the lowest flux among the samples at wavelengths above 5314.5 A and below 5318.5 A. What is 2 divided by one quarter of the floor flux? 0.484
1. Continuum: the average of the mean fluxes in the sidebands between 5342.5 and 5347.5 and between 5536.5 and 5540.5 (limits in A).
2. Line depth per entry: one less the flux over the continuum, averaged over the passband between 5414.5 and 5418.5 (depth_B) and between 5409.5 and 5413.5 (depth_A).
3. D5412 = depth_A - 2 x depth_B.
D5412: 0.038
